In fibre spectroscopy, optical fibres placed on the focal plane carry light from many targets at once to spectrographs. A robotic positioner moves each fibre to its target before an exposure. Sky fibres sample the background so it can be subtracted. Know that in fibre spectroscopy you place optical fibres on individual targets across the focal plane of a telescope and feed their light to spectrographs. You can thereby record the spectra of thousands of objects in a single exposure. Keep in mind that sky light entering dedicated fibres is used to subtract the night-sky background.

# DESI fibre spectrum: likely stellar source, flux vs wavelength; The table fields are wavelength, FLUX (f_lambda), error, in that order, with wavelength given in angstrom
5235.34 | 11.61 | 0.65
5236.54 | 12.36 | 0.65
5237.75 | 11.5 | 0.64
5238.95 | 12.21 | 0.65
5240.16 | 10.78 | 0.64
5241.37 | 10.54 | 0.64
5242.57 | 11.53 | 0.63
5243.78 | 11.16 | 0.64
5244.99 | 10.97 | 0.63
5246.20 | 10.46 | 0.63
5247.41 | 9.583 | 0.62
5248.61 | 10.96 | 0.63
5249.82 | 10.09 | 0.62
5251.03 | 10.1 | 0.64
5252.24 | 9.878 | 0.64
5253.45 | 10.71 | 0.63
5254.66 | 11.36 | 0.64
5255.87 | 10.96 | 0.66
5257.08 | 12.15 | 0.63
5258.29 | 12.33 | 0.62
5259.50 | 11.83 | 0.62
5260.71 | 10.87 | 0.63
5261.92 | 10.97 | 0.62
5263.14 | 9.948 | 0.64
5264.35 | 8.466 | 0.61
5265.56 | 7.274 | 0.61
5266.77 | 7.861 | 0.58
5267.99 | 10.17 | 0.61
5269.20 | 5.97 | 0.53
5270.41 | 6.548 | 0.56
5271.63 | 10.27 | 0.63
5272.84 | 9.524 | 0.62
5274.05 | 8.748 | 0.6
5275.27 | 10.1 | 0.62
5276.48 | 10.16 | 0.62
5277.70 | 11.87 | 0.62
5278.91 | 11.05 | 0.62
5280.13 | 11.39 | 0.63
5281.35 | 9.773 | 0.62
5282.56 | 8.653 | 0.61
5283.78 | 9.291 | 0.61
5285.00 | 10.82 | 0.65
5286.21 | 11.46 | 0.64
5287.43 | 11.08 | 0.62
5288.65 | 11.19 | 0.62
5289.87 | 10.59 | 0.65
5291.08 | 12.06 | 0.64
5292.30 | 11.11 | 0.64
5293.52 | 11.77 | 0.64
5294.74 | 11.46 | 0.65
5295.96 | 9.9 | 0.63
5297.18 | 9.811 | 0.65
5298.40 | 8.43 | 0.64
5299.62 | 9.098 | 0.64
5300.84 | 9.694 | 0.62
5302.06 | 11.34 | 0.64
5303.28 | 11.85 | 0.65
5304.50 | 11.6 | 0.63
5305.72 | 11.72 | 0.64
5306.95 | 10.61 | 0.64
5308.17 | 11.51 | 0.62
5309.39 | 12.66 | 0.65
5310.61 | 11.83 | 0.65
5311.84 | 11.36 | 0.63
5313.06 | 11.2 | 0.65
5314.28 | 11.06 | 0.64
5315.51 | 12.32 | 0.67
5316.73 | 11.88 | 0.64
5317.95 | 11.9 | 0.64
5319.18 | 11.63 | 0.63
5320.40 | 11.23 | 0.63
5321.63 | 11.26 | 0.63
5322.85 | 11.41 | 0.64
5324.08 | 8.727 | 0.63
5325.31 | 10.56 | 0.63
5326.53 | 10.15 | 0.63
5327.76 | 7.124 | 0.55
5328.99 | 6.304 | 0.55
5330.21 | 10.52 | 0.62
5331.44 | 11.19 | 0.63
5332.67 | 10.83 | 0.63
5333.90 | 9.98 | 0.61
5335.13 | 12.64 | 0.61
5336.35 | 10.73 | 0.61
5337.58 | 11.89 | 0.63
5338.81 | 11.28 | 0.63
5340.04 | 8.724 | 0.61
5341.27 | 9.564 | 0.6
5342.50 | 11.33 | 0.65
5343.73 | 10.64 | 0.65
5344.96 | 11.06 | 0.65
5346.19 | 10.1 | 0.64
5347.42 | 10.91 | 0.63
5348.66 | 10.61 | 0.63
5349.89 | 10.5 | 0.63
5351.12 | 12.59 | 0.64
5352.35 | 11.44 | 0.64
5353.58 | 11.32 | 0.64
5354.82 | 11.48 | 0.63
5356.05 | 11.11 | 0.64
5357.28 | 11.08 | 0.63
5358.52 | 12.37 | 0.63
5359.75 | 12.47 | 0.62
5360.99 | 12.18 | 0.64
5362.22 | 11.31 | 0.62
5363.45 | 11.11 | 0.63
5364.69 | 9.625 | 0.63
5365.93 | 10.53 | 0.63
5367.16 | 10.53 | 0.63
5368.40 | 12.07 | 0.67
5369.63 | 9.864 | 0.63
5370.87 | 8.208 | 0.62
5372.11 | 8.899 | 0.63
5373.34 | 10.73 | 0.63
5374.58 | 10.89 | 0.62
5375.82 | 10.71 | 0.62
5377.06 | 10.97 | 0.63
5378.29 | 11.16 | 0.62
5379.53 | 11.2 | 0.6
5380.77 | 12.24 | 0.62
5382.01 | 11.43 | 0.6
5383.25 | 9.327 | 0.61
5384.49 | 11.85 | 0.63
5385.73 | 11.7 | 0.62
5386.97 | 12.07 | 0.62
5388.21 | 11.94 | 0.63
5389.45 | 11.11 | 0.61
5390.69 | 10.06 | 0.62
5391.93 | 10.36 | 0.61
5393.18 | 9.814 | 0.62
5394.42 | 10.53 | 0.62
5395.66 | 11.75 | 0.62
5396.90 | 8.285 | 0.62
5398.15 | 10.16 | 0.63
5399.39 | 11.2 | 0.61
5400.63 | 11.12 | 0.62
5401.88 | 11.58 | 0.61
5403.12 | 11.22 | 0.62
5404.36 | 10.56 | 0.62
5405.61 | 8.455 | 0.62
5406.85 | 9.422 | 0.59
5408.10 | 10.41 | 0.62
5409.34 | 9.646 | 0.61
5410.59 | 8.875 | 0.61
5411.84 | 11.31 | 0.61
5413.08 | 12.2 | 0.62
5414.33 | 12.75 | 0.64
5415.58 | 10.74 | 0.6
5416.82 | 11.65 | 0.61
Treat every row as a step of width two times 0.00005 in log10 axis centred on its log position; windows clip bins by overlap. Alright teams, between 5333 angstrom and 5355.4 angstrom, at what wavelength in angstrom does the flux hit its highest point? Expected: 5335.13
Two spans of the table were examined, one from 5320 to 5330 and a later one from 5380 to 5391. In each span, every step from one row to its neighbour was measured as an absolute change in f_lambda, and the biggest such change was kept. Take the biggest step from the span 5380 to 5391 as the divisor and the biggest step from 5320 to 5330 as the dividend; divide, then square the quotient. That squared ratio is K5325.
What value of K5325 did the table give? 1.4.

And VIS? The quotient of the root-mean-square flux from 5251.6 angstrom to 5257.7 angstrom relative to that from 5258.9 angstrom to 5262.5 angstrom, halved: 0.491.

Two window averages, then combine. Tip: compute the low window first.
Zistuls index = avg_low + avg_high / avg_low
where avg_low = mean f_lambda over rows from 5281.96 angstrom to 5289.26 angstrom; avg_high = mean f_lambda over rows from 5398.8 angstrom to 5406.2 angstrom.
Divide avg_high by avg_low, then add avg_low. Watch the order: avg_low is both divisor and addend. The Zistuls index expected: 11.4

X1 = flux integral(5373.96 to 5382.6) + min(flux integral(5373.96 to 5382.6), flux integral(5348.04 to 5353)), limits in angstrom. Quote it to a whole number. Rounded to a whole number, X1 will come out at 153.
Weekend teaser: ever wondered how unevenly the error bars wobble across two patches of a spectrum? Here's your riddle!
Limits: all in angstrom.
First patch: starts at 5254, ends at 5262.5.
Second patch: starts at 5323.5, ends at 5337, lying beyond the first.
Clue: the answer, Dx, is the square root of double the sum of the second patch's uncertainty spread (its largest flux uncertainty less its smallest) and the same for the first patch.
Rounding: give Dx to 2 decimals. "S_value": 0.49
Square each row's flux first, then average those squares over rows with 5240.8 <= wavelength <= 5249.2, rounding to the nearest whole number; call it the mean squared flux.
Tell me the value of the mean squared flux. 116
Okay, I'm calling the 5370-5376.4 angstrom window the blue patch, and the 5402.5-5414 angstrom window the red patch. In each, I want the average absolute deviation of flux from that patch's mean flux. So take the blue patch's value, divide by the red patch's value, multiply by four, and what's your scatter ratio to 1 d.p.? 4.2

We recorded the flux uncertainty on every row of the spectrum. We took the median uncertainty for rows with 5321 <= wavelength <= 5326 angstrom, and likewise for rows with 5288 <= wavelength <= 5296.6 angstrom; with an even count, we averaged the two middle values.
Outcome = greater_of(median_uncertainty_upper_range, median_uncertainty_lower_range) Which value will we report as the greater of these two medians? 0.640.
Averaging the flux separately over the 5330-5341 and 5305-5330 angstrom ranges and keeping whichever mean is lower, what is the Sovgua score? 10.8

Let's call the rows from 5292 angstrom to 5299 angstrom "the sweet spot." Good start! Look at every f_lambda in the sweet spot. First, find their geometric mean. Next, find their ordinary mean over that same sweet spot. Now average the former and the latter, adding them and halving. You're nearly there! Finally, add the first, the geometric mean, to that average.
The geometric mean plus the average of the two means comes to 20.7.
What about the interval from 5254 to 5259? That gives 23.4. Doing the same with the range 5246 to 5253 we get 20.3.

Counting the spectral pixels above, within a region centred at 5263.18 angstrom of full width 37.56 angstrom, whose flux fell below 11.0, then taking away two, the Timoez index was 22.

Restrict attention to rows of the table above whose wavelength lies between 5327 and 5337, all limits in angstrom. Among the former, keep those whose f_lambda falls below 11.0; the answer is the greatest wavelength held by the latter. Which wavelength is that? 5336.35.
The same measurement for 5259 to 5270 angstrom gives 5269.20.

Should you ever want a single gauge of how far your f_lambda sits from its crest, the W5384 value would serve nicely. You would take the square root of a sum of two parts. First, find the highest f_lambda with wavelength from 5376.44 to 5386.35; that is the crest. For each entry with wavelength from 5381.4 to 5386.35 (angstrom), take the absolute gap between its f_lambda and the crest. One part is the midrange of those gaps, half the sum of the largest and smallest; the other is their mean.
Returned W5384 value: 1.68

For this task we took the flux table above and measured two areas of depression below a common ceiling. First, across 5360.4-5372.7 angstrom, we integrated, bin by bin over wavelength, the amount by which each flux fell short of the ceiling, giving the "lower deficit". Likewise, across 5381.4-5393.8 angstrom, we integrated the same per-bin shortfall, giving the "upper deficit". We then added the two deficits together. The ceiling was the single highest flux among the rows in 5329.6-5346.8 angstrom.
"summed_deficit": 48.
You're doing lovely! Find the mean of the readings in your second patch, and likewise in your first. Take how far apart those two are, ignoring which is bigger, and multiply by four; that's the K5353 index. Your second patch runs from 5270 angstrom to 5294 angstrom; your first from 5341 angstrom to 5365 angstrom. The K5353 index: 3.1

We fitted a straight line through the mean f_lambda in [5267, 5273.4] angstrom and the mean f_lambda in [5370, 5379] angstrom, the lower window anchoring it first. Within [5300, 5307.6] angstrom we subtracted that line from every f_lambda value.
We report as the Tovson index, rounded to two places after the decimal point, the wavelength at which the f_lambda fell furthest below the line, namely 5300.84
